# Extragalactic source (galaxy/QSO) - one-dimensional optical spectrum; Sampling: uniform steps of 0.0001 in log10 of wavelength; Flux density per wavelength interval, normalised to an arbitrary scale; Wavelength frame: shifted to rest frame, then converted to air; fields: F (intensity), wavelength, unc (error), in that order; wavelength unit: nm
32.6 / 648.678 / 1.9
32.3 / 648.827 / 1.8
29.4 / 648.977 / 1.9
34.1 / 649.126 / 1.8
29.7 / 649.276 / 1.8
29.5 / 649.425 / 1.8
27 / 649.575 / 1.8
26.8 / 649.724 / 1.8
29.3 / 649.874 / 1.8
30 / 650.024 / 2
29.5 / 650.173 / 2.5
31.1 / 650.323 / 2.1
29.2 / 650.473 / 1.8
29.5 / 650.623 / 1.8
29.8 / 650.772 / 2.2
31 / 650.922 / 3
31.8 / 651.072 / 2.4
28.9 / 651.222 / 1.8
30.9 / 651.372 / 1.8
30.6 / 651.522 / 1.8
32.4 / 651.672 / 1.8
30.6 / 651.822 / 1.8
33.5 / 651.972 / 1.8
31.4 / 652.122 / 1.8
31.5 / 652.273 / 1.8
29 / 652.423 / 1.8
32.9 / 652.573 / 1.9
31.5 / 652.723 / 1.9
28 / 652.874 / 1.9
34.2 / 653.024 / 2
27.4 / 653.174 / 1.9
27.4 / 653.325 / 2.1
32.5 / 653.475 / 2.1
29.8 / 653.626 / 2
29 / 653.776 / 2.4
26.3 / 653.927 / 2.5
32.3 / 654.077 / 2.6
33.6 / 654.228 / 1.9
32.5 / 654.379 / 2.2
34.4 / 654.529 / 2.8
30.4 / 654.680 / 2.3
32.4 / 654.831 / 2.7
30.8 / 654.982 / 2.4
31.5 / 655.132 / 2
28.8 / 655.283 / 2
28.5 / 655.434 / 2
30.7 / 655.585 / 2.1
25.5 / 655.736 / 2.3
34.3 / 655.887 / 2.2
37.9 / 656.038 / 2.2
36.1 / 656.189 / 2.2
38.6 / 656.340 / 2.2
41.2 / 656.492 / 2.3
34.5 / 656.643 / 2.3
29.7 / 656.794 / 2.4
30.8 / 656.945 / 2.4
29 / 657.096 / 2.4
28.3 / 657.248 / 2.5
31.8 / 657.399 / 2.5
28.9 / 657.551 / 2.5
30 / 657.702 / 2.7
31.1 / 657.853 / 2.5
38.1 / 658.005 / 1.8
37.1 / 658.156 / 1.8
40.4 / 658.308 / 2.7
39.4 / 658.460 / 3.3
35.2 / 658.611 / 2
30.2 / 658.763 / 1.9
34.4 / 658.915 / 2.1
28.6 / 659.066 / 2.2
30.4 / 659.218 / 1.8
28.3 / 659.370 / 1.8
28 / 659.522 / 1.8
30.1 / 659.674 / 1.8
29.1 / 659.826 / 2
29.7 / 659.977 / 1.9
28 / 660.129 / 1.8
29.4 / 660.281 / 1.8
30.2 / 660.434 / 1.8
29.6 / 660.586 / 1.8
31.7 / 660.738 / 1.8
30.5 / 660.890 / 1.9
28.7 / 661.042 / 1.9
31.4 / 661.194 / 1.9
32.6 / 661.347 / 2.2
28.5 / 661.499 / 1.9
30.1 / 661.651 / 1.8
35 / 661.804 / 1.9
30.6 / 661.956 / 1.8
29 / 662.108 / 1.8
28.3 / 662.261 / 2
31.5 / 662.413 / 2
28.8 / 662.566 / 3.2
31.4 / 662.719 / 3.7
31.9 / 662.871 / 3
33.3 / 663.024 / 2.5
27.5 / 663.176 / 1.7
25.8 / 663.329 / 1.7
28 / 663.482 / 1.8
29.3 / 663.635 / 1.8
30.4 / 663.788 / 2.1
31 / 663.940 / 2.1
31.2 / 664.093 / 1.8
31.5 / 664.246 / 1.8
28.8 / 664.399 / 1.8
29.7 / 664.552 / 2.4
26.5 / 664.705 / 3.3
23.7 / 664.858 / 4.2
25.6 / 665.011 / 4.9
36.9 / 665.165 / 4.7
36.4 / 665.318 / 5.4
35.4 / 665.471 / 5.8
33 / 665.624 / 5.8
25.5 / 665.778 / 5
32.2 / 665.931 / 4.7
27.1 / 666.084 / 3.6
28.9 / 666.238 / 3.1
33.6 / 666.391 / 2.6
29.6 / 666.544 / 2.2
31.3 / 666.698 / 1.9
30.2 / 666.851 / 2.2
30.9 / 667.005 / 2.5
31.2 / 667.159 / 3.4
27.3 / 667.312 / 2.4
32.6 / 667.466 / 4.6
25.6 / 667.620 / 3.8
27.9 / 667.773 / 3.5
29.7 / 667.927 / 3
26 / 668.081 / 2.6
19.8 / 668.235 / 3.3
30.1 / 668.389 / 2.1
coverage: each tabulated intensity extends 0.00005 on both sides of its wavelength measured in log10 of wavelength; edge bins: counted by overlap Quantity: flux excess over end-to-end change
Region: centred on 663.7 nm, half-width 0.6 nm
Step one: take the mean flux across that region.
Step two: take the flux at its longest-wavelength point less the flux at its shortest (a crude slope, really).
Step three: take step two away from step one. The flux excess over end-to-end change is 25.3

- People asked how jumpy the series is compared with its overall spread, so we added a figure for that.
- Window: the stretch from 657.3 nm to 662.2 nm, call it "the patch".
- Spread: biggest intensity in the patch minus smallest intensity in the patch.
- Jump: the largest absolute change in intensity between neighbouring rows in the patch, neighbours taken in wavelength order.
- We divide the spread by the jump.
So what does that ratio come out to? 1.77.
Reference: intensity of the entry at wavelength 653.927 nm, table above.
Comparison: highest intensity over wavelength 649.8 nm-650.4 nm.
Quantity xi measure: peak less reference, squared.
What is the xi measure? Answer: 23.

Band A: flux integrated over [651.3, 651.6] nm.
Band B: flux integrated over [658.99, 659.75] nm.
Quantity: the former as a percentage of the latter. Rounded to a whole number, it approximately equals 42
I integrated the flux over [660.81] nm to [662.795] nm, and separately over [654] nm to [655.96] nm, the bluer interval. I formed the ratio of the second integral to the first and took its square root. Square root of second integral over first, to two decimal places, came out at 1.01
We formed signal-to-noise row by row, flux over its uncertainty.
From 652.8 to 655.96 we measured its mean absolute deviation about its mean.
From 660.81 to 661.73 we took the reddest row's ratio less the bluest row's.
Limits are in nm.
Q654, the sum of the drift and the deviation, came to 2.2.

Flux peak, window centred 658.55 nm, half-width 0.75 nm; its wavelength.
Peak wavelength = 658.308 nm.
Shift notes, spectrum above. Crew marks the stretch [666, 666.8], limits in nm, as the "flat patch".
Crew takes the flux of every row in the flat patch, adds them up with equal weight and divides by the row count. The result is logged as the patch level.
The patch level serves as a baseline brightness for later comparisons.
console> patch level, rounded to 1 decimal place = 30.1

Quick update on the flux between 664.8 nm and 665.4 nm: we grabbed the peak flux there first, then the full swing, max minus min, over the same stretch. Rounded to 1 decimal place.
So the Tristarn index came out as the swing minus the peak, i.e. -23.7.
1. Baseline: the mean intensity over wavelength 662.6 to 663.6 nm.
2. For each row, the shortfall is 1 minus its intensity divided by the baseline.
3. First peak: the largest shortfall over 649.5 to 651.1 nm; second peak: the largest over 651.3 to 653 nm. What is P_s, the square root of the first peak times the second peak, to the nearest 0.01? 0.07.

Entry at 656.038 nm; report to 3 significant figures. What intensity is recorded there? 37.9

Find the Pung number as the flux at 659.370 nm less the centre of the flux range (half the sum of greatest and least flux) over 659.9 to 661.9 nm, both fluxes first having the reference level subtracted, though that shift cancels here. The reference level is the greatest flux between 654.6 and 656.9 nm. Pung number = -3.2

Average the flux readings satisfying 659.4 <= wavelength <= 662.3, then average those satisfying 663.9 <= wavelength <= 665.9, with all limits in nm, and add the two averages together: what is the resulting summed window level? 60.4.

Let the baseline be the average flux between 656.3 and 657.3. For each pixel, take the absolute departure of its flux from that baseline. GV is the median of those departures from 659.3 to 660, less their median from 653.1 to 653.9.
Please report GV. -0.1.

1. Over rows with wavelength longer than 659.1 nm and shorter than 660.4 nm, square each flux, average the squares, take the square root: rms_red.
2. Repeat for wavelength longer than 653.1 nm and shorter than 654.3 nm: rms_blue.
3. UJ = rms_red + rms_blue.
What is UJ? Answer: 59.0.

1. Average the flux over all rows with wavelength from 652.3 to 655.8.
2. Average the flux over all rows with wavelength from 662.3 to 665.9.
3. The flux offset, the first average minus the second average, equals 0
